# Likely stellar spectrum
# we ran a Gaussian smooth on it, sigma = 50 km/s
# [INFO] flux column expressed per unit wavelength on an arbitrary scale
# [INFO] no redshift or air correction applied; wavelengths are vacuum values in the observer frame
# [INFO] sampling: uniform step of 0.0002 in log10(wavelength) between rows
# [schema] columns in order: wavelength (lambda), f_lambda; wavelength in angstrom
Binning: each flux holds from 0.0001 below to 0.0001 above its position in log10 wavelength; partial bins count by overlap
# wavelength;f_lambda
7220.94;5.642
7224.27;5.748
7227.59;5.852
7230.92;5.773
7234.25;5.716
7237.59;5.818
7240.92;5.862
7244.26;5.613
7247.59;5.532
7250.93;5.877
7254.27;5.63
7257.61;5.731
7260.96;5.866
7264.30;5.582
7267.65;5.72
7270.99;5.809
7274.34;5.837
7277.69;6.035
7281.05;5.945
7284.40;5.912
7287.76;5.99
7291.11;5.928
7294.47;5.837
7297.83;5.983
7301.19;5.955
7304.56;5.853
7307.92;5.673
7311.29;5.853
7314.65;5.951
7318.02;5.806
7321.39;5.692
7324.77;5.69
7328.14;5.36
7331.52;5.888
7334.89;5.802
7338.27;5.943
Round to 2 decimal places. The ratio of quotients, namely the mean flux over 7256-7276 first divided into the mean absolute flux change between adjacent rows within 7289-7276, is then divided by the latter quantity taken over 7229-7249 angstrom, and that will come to 0.11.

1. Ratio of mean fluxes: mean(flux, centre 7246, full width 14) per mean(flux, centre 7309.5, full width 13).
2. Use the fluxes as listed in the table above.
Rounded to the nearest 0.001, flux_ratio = 0.981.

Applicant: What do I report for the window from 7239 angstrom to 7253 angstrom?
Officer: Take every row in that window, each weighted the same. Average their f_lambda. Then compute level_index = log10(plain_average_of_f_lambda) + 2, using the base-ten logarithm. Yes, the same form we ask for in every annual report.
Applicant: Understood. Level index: 2.76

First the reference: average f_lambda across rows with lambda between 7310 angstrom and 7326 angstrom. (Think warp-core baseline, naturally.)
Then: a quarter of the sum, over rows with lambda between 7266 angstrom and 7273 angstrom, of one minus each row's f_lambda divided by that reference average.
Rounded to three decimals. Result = 0.003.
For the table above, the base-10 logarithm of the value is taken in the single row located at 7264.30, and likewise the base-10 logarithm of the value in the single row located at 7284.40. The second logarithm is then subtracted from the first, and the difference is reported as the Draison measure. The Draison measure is -0.025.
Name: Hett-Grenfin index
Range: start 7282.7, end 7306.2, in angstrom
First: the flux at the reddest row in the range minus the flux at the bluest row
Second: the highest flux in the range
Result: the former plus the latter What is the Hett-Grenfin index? 5.93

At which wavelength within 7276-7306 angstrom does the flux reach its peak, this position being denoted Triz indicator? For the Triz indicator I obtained 7277.69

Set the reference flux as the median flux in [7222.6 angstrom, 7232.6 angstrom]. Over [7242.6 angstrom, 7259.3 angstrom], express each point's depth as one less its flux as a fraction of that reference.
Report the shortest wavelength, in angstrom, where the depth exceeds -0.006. 7244.26 angstrom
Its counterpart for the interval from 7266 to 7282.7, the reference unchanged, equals 7267.65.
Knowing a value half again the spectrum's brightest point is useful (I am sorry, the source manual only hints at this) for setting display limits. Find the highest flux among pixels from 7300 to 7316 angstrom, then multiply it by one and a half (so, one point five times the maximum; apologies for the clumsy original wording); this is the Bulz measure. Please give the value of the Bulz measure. 8.93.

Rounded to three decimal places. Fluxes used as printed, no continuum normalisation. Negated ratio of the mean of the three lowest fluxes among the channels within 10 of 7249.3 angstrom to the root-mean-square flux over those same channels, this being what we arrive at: -0.979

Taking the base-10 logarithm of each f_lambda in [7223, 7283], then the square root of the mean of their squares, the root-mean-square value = 0.7615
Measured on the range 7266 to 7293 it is 0.7706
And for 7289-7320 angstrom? 0.7687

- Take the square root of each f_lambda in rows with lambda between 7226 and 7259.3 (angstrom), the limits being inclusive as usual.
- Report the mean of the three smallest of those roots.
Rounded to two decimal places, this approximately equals 2.36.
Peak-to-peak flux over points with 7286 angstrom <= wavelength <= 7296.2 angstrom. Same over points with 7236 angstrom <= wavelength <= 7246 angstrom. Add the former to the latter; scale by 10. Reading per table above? 4.0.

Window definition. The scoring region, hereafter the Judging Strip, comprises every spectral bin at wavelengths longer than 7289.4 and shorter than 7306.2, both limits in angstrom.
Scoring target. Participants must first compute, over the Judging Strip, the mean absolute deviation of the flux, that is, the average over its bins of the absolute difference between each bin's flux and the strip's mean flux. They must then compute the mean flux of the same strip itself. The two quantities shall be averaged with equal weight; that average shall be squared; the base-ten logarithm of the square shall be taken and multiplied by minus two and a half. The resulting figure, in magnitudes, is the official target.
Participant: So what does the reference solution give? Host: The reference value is -2.37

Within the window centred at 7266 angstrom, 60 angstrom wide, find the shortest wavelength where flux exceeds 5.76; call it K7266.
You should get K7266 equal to 7237.59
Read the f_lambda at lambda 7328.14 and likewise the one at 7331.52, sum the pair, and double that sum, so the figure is 22.5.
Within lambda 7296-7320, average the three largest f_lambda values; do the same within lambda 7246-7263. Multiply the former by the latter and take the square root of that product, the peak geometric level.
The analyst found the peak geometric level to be 5.89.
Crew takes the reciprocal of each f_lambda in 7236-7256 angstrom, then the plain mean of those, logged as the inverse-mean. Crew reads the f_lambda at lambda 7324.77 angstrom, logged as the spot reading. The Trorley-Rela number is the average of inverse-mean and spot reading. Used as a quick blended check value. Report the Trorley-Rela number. 2.93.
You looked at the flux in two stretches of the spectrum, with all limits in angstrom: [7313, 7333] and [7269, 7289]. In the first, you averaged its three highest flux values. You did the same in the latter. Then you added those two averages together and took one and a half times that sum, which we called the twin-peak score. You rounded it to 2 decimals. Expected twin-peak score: 17.81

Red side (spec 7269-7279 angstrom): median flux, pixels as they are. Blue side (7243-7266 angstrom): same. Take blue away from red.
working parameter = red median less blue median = 0.207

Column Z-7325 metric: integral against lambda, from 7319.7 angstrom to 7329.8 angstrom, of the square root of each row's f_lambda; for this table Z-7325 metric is 23.9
